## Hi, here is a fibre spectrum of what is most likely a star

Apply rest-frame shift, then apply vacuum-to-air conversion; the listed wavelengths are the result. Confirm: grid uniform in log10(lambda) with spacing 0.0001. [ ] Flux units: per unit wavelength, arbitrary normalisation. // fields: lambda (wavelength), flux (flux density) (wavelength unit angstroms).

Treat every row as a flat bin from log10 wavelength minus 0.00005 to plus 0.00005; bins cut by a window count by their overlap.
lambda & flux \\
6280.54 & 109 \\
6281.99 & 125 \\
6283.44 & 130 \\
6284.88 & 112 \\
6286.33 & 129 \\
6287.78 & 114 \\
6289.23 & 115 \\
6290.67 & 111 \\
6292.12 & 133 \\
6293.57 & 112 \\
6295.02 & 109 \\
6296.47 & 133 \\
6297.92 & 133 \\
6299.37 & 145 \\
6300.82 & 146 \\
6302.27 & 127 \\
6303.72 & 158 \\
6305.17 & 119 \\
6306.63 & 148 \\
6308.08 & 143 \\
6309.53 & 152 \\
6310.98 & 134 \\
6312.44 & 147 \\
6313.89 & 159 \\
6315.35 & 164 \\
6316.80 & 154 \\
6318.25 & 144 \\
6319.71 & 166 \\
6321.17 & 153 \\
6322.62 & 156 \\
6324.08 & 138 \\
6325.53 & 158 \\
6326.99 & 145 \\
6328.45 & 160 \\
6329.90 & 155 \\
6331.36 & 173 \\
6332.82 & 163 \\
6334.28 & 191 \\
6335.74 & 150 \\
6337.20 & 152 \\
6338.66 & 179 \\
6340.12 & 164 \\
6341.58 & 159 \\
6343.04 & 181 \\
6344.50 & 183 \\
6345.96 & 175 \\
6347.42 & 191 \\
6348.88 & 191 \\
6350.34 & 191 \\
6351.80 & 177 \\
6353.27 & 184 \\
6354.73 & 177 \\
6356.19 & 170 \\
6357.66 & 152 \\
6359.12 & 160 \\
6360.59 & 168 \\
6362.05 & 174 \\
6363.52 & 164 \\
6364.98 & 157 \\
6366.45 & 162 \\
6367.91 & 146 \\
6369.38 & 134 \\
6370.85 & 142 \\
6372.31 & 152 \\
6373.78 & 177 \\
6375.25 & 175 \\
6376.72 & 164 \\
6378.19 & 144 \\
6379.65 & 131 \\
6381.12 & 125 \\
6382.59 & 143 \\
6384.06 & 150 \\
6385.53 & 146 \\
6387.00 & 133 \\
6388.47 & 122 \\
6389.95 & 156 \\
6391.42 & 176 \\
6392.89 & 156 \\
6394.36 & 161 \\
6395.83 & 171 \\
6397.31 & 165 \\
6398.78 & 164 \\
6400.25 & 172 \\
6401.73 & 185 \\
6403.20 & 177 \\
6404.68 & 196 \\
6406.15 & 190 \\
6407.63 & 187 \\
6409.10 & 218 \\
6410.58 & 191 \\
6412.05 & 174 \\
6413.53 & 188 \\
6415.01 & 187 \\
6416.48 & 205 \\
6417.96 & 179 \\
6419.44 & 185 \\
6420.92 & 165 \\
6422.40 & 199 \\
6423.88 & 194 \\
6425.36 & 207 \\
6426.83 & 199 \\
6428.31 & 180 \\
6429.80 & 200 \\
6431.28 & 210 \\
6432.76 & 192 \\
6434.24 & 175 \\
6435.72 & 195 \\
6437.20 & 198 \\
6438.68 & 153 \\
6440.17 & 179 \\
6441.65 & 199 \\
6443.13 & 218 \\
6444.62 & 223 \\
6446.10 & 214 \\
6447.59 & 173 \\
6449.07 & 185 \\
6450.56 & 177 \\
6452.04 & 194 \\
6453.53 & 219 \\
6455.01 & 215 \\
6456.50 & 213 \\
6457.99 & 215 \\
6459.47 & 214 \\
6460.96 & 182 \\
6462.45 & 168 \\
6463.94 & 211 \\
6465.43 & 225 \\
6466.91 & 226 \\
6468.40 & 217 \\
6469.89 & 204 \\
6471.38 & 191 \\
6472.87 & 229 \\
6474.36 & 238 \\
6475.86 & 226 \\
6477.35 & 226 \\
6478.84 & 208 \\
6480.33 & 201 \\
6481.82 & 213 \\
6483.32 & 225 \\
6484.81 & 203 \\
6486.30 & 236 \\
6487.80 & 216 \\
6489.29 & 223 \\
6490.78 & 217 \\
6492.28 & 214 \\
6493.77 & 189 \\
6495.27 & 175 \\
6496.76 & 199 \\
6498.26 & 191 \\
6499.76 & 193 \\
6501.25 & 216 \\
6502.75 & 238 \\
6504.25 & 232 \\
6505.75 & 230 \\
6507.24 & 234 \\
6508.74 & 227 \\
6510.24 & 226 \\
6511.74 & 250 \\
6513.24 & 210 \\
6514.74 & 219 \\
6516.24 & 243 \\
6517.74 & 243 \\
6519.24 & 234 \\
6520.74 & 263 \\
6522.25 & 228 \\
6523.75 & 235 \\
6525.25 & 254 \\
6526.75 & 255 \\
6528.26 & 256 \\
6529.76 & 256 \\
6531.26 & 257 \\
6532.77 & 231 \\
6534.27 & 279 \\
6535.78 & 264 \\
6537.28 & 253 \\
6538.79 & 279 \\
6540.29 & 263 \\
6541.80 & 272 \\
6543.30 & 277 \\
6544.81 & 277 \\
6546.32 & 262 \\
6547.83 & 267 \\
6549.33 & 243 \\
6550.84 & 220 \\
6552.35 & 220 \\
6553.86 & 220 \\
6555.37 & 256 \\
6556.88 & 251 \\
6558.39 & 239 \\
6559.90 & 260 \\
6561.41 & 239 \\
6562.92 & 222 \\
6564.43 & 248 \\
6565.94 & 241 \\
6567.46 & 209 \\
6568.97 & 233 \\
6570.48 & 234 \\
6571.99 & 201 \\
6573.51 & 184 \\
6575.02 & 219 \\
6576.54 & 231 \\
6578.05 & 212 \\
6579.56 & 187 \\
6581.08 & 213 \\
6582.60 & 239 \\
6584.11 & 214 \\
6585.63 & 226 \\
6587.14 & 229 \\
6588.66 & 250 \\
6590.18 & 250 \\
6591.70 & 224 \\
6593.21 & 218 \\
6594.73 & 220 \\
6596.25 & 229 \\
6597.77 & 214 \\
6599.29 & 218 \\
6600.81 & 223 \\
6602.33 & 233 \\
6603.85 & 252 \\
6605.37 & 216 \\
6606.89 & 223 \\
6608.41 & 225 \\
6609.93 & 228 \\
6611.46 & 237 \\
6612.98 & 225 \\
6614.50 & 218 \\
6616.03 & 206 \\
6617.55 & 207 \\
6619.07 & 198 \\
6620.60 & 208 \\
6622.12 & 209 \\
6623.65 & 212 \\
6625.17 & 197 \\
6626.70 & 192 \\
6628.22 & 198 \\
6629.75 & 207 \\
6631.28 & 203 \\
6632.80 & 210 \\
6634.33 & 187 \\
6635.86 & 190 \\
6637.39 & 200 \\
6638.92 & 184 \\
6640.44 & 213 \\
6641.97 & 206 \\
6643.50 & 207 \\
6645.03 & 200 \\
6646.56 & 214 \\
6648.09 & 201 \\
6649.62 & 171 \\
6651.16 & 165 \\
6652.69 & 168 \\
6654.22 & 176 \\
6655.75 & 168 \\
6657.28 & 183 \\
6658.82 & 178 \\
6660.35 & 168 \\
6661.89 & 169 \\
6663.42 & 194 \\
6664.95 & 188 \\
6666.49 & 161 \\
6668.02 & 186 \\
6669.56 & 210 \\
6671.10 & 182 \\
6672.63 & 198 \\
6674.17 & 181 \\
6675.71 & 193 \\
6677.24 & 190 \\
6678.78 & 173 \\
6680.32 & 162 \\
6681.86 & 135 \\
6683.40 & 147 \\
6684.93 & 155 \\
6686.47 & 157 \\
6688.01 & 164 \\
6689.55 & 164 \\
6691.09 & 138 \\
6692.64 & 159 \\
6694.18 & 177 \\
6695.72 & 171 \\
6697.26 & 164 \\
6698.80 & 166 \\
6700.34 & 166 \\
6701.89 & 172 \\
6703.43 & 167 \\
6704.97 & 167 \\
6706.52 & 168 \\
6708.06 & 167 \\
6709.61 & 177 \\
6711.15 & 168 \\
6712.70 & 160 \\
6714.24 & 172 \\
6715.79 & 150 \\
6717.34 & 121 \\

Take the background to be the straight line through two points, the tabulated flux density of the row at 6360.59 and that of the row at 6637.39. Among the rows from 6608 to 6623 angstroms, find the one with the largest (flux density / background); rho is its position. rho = 6611.46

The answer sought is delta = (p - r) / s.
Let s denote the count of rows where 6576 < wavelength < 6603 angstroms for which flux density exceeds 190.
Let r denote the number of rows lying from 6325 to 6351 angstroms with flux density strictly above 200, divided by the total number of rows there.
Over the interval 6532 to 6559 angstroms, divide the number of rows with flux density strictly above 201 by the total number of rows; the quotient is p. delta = 0.06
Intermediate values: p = 1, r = 0.00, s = 17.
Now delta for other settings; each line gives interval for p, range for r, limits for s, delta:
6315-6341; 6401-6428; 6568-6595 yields -0.01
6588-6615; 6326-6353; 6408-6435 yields 0.10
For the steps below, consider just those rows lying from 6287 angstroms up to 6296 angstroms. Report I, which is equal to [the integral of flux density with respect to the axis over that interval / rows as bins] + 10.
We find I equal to 1056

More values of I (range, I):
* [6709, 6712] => 526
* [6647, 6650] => 583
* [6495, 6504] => 1856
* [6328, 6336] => 1341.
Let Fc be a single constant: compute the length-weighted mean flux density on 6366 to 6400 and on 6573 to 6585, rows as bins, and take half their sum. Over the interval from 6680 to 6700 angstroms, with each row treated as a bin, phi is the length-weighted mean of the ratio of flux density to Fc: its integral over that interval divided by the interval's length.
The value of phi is 0.9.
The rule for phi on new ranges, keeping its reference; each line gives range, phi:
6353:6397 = 0.9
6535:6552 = 1.4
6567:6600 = 1.2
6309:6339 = 0.9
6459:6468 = 1.1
